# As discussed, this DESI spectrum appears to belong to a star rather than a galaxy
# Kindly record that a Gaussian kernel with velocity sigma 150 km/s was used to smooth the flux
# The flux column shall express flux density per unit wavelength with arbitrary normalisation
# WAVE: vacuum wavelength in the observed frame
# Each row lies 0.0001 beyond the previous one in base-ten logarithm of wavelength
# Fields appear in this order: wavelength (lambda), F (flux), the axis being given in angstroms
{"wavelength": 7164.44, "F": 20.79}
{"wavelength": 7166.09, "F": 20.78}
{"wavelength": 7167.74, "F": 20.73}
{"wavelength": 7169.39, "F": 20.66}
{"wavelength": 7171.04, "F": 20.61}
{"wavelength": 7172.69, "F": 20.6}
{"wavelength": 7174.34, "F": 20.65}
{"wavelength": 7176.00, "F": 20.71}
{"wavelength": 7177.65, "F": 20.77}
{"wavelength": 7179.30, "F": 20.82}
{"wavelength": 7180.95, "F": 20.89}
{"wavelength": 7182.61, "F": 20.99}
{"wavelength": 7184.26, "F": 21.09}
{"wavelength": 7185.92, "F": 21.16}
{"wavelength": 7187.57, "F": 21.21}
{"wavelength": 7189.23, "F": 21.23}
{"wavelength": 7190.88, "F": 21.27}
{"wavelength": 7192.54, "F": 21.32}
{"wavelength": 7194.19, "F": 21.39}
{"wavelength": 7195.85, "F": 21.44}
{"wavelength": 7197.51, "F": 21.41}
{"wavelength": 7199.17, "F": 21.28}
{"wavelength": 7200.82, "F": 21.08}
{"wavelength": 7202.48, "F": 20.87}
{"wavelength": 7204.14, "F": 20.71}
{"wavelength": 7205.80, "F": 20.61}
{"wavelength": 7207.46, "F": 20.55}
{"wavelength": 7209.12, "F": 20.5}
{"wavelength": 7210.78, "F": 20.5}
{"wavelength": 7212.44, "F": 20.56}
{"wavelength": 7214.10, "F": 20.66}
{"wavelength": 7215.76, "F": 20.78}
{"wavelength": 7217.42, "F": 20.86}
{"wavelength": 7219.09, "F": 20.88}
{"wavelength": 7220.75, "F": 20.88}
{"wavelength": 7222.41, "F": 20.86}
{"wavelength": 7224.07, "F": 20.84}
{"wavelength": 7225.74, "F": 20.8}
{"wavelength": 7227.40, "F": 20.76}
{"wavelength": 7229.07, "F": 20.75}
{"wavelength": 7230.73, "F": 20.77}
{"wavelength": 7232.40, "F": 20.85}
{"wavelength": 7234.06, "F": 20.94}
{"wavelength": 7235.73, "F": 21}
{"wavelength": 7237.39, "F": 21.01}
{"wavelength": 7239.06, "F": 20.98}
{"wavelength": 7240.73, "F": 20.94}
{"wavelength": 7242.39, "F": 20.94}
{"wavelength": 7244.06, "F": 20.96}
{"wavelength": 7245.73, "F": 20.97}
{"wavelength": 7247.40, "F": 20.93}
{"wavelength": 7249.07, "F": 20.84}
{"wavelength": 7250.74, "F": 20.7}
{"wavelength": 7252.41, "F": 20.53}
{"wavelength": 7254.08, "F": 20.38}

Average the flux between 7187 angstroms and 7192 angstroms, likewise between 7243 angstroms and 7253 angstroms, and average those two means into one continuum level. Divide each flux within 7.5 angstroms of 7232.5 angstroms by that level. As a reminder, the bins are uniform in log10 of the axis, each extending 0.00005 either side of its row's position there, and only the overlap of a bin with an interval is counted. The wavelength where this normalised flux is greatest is 7237.39 angstroms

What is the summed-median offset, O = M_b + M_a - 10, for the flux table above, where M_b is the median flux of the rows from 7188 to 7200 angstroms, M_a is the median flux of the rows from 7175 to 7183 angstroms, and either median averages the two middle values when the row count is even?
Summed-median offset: 32.1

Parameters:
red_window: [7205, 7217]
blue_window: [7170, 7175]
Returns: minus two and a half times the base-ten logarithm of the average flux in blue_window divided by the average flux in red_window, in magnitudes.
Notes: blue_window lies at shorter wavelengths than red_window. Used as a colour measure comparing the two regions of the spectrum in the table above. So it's 0.00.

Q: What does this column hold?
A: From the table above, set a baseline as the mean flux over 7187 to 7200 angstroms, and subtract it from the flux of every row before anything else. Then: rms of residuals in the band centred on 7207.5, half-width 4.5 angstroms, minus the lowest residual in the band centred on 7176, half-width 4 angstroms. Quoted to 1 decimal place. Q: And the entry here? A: 1.5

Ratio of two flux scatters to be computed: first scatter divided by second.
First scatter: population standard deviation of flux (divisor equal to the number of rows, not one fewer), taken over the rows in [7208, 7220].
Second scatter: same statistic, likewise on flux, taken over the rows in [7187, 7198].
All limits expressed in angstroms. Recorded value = 1.8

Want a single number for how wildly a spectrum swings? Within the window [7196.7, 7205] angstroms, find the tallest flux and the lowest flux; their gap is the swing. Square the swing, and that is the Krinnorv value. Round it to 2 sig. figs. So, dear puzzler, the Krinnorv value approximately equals 0.49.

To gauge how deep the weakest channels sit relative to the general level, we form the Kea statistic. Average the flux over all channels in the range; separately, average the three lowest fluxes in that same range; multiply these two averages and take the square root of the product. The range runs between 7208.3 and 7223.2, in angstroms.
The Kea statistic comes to 20.6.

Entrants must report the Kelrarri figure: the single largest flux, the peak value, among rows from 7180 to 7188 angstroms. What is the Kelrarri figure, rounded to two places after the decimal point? 21.21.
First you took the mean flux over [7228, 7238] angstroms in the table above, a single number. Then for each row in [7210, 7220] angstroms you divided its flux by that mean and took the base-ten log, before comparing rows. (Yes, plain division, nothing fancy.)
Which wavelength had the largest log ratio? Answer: 7219.09 angstroms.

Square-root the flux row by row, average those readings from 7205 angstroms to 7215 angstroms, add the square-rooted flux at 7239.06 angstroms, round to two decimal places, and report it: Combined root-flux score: 9.12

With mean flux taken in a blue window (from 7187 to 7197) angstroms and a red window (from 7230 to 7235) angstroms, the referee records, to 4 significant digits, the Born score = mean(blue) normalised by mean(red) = 1.022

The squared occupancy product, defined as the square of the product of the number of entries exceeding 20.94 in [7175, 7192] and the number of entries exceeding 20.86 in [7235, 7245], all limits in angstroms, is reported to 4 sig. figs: 1296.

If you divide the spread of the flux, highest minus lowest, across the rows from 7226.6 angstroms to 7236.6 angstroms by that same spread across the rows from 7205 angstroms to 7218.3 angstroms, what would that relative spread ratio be 0.69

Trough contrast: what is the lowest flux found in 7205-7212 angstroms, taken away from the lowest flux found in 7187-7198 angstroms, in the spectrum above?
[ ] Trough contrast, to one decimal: 0.7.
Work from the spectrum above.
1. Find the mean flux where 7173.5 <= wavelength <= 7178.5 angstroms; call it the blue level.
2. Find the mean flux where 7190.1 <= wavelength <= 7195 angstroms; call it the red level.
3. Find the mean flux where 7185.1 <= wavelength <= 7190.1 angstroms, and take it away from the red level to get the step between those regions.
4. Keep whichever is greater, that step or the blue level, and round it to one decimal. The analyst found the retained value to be 20.7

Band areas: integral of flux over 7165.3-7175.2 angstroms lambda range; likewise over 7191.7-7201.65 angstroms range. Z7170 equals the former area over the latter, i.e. 1.0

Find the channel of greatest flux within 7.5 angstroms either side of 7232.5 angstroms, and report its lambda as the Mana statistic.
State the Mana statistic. 7237.39 angstroms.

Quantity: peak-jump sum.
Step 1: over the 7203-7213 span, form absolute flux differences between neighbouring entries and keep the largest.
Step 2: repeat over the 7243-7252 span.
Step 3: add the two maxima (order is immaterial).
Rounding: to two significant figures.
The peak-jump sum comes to 0.24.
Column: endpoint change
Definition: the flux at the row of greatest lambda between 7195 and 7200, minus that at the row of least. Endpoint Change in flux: -0.16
